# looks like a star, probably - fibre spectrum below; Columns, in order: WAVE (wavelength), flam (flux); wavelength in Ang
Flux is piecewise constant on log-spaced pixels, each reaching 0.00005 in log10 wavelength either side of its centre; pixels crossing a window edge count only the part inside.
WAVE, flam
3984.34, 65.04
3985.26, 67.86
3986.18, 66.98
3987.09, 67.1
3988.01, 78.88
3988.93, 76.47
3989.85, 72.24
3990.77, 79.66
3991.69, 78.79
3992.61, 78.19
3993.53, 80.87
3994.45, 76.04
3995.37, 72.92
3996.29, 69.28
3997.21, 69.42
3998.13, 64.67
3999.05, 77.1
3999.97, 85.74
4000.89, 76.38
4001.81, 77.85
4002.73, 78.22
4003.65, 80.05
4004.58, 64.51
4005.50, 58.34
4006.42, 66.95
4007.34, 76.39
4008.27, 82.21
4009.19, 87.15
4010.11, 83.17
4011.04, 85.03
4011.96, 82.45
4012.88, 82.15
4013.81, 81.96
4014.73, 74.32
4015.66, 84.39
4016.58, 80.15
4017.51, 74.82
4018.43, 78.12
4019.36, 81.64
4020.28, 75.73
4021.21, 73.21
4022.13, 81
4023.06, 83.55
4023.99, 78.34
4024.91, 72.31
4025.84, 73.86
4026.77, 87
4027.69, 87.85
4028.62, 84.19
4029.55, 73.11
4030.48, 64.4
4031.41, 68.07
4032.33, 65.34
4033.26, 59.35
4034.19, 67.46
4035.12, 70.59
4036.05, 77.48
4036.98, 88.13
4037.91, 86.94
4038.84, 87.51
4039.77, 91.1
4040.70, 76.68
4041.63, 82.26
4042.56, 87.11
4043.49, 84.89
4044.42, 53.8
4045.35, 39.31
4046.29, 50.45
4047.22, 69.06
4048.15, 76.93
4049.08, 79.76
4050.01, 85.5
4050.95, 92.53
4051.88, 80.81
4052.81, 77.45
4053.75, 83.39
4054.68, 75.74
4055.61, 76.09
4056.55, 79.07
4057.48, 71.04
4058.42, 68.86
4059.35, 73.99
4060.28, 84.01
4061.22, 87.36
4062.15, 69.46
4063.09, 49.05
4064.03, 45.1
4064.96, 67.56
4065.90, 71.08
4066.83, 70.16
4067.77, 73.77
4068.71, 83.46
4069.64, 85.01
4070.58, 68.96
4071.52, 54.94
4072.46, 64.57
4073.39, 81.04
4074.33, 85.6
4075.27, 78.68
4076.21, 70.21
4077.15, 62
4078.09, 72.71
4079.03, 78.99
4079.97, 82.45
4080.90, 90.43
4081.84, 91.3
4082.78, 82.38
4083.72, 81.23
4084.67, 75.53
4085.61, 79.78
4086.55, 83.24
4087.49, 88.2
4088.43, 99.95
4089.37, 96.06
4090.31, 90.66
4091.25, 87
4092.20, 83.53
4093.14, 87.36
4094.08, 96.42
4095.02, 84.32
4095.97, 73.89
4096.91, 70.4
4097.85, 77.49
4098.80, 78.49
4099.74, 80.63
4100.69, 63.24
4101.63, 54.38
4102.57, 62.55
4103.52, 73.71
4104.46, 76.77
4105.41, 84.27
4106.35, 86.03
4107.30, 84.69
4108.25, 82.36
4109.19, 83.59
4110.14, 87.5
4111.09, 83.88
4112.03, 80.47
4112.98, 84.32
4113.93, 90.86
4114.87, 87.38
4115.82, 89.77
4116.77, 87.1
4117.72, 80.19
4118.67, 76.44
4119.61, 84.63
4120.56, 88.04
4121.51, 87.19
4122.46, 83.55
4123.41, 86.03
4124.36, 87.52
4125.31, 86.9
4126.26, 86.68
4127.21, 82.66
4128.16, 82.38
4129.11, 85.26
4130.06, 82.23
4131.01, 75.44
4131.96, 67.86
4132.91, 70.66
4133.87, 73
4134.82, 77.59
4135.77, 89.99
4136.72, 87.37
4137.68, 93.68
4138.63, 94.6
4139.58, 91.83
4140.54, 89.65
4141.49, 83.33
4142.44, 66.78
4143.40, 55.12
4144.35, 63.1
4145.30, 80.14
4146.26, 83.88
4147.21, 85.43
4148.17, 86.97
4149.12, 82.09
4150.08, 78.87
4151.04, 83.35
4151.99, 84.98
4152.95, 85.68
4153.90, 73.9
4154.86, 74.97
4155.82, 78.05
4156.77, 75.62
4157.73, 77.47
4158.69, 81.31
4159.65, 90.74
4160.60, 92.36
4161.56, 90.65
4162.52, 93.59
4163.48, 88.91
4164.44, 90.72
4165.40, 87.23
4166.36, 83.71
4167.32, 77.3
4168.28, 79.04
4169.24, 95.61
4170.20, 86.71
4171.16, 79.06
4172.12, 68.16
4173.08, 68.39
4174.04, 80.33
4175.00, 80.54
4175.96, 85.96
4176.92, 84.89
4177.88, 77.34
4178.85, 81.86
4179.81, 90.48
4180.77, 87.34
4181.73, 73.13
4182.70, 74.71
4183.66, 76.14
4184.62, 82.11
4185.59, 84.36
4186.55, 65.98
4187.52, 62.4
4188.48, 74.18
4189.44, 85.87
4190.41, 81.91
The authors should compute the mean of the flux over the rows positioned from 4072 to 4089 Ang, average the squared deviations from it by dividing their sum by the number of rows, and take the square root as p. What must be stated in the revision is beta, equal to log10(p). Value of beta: 0.96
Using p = 9.1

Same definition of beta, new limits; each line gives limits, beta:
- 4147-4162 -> 0.75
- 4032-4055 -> 1.12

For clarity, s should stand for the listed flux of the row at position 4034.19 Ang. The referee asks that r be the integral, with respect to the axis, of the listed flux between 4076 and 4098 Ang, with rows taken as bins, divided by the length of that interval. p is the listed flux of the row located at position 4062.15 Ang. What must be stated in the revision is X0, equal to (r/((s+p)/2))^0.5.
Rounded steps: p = 69.46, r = 83.0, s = 67.46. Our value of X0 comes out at 1.10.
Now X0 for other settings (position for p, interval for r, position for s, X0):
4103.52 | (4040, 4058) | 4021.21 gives 1.01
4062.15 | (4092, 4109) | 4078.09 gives 1.05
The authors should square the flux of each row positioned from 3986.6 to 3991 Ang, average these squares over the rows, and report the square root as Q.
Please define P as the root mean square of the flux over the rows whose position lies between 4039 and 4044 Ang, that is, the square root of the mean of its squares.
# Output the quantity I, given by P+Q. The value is 160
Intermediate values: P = 84.5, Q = 75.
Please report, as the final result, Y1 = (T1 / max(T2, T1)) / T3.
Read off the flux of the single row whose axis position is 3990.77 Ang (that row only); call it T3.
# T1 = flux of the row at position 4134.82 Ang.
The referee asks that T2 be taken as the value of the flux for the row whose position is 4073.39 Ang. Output 0.0120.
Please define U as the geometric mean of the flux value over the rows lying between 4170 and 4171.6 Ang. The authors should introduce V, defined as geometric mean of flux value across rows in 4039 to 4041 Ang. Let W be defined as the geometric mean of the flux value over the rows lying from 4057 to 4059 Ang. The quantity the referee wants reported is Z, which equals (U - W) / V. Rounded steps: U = 83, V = 84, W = 69.9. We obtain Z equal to 0.15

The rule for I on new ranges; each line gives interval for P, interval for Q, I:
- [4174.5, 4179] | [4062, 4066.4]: 144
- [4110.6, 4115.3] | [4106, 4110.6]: 170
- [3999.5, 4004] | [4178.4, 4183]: 162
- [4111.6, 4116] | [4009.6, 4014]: 170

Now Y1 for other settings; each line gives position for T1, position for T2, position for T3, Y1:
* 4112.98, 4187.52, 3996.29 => 0.0144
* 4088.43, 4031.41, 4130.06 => 0.0122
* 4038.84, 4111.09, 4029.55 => 0.0137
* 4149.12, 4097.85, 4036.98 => 0.0113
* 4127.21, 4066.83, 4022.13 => 0.0123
